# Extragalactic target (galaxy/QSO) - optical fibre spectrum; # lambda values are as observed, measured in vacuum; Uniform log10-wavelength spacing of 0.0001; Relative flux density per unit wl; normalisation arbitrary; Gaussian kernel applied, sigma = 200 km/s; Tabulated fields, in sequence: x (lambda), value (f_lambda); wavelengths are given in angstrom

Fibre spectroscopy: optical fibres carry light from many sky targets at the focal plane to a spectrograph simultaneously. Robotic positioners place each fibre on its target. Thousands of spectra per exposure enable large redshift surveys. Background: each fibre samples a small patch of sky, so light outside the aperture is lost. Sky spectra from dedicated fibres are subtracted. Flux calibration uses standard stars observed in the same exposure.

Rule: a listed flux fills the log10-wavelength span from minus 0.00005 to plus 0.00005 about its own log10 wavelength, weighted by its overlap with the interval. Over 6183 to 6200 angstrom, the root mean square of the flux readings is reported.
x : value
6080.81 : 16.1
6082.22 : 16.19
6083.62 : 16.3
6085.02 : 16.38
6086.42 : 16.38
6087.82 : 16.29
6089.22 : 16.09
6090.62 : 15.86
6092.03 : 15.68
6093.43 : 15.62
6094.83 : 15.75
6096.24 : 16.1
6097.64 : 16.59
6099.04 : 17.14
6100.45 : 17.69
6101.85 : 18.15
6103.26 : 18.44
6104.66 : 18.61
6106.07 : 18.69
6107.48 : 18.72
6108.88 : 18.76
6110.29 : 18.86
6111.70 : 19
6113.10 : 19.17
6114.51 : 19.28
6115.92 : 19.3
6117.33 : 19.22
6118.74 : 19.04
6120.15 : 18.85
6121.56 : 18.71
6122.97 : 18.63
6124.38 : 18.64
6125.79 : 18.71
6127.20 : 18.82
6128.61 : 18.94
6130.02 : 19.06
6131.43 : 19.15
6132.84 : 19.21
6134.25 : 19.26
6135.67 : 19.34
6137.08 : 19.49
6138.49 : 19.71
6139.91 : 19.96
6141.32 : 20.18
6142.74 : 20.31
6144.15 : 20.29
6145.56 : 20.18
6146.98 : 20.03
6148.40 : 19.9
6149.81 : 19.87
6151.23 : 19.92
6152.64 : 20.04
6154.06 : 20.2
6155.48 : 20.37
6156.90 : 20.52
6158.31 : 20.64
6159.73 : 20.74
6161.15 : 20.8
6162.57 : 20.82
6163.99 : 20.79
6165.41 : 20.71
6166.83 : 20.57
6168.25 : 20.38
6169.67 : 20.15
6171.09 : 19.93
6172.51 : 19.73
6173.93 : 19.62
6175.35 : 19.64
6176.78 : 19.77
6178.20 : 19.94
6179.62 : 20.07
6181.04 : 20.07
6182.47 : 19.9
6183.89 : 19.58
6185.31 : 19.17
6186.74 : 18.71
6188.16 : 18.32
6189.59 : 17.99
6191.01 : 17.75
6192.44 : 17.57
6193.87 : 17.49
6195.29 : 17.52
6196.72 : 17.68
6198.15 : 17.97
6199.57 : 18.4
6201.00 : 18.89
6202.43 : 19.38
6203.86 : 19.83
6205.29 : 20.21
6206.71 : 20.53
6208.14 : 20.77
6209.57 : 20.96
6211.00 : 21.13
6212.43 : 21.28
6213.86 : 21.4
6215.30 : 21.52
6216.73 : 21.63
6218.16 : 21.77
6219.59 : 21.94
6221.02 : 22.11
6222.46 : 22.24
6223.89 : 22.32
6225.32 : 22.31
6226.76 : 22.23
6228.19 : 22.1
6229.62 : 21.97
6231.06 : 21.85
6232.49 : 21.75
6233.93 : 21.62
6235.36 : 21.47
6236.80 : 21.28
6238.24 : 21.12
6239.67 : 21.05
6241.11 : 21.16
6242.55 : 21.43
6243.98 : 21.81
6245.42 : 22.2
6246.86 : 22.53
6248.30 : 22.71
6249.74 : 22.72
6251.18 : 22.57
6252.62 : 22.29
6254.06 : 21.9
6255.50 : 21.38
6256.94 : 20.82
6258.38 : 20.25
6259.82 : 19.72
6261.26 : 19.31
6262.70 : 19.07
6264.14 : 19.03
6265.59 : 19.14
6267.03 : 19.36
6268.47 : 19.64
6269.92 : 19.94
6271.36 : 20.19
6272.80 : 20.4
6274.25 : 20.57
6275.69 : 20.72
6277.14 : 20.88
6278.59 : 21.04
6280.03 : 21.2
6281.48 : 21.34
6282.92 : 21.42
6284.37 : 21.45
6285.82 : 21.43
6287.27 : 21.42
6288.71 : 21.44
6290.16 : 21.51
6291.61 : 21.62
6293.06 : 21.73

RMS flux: 18.2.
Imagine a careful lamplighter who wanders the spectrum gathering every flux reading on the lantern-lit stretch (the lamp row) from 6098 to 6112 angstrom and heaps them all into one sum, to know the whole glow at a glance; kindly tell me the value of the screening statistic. 184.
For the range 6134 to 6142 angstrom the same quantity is 118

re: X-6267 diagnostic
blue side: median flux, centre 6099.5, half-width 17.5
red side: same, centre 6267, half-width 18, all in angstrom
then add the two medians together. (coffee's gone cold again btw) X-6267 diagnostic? 37.9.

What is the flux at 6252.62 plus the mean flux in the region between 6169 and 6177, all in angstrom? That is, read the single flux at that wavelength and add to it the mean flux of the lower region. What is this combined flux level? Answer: 42.1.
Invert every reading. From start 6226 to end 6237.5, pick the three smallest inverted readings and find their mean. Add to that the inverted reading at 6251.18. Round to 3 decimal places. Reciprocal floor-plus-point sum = 0.090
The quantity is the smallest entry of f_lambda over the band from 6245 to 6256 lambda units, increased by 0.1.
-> 21.5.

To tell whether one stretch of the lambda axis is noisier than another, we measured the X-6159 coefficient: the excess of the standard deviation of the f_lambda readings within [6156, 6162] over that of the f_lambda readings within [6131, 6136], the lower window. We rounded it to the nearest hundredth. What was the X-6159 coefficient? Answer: 0.04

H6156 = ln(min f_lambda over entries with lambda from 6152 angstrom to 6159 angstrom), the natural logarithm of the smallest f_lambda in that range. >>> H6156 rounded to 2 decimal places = 3.00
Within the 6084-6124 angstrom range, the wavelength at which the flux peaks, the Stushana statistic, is 6115.92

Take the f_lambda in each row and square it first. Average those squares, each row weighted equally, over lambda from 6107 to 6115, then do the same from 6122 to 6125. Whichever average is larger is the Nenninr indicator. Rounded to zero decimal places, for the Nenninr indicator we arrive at 360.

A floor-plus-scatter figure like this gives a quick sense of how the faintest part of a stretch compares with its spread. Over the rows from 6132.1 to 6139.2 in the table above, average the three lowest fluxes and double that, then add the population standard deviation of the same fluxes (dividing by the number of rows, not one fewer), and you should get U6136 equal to 38.7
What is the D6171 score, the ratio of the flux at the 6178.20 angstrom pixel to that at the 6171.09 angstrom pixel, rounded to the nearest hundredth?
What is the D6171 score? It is 1.00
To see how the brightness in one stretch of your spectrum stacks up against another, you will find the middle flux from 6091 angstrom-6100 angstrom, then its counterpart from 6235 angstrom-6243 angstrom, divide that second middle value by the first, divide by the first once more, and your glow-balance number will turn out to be 0.084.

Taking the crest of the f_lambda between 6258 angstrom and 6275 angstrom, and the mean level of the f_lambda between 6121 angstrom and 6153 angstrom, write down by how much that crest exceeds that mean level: 1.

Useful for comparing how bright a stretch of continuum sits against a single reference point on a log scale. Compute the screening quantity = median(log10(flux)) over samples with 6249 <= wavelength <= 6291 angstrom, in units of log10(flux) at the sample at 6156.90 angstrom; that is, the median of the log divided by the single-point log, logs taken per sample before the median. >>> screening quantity 1.01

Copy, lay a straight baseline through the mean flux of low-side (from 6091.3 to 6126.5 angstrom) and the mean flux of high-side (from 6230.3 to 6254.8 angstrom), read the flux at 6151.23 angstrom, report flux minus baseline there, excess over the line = 0.61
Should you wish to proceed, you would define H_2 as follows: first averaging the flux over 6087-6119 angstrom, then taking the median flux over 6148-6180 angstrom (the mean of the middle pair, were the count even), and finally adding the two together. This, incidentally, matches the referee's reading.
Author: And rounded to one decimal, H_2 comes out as 37.9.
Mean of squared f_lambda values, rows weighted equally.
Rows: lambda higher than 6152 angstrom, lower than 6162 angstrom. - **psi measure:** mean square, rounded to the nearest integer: 419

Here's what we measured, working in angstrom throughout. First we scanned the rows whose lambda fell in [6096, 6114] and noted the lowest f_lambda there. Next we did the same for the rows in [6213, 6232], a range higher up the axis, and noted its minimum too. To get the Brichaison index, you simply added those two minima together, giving 37.5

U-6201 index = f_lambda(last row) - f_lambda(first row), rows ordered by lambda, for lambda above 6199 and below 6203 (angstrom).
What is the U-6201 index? 1.0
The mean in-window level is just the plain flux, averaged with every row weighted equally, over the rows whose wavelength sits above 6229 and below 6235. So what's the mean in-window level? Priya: 21.8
